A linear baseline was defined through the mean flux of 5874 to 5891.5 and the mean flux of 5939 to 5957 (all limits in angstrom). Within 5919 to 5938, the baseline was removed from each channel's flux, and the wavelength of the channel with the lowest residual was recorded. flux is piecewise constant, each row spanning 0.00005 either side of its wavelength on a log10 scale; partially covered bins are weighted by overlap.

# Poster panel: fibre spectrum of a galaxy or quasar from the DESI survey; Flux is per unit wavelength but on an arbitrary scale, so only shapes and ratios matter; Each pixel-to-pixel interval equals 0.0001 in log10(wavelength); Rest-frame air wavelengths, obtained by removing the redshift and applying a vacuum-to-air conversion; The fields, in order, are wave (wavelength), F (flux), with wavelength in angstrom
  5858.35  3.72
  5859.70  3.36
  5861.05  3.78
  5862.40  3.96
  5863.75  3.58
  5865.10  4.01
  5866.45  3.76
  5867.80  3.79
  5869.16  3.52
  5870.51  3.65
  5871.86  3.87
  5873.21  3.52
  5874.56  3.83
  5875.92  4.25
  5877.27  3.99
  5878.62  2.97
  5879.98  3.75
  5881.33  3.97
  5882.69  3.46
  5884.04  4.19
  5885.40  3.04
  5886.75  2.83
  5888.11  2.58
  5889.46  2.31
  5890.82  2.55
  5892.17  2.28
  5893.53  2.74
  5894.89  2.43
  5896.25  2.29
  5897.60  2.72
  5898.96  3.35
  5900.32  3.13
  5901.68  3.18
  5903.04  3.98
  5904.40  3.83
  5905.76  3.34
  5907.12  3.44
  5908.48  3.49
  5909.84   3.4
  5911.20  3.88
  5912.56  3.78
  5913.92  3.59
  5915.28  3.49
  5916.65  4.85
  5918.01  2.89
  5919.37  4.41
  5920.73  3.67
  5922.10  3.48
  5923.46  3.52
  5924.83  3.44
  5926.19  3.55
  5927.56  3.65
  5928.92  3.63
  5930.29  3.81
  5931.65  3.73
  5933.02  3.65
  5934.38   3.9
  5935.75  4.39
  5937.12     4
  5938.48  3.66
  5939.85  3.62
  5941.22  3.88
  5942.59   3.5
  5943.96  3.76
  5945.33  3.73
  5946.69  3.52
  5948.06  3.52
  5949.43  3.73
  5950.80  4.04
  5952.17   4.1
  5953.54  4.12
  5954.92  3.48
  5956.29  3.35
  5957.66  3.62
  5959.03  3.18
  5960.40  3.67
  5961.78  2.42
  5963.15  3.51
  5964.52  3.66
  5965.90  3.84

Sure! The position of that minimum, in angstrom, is 5924.83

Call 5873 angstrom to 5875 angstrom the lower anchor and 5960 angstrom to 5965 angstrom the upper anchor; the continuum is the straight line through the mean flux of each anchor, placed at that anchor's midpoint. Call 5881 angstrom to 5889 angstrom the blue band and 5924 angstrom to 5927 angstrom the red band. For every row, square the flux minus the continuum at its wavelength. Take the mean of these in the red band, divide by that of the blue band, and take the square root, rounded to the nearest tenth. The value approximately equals 0.1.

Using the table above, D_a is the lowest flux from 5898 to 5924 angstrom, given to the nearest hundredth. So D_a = 2.89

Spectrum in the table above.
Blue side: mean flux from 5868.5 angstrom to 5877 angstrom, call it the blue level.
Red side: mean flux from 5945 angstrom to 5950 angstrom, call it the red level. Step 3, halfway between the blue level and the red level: 3.70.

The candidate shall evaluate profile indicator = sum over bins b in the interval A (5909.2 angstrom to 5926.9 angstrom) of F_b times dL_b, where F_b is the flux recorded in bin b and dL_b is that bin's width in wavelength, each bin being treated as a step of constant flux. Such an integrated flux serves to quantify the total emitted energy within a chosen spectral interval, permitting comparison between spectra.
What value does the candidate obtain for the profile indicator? 65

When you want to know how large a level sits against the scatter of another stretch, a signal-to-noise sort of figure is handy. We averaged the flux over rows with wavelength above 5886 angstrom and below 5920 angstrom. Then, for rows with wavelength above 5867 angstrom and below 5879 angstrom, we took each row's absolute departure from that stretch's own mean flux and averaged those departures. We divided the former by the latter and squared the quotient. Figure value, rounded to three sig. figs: 152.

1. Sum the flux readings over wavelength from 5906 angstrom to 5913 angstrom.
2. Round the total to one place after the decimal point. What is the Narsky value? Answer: 18.0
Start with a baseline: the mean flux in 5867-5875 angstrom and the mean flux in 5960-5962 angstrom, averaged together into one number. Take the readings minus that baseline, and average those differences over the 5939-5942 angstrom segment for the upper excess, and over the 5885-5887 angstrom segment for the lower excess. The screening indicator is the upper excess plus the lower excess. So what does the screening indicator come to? -0.1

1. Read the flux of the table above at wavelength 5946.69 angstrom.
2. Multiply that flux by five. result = 17.6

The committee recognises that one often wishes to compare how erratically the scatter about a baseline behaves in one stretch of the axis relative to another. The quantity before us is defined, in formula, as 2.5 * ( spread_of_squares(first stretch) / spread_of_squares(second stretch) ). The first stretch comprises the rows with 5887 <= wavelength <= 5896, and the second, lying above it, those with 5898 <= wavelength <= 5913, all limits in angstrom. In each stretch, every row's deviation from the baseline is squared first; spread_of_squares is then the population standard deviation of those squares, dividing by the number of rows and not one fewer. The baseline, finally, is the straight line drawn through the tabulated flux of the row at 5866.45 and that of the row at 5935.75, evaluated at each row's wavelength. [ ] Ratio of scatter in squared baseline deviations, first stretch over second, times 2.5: 4.2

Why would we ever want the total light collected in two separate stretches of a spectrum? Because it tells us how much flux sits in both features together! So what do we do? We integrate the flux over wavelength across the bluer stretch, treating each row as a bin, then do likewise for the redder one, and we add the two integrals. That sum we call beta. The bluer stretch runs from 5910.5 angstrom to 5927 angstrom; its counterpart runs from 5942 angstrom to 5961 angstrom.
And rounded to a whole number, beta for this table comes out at 131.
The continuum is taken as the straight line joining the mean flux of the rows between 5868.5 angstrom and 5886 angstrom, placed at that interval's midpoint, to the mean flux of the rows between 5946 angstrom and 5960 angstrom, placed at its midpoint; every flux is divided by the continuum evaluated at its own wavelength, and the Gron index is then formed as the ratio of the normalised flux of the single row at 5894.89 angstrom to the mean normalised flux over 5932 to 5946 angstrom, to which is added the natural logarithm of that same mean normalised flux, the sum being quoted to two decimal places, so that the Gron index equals 0.67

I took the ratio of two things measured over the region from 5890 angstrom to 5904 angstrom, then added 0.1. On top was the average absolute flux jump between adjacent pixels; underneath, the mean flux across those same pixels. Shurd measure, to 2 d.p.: 0.23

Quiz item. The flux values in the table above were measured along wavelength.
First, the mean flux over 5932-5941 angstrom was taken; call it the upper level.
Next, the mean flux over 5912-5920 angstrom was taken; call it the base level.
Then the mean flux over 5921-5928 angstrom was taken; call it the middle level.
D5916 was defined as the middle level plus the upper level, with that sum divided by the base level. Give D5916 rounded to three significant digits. 1.93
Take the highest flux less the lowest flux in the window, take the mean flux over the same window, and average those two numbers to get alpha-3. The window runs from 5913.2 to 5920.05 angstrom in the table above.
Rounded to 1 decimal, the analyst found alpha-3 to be 2.9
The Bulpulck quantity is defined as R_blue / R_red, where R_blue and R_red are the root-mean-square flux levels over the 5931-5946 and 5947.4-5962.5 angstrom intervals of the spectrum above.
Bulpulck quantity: 1.06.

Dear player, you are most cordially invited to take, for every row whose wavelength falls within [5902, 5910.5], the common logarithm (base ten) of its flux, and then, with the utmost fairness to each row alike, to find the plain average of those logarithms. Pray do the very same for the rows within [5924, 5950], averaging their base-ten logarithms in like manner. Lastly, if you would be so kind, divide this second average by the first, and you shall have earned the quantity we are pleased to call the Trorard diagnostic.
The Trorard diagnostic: 1.03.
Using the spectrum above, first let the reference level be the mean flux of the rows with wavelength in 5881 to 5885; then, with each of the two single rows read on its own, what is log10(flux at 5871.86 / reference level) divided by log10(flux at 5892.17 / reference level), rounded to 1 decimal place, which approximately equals 0.0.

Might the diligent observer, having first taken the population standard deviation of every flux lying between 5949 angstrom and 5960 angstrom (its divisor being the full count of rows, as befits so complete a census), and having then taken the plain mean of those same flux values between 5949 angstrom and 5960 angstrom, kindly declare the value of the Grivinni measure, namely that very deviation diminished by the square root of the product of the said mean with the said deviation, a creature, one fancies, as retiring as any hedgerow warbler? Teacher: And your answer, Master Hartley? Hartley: -0.78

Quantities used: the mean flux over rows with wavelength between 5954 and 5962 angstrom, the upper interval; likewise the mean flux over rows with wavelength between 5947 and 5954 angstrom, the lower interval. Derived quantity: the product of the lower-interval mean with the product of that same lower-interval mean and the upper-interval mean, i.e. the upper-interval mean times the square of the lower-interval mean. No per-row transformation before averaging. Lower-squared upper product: 50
